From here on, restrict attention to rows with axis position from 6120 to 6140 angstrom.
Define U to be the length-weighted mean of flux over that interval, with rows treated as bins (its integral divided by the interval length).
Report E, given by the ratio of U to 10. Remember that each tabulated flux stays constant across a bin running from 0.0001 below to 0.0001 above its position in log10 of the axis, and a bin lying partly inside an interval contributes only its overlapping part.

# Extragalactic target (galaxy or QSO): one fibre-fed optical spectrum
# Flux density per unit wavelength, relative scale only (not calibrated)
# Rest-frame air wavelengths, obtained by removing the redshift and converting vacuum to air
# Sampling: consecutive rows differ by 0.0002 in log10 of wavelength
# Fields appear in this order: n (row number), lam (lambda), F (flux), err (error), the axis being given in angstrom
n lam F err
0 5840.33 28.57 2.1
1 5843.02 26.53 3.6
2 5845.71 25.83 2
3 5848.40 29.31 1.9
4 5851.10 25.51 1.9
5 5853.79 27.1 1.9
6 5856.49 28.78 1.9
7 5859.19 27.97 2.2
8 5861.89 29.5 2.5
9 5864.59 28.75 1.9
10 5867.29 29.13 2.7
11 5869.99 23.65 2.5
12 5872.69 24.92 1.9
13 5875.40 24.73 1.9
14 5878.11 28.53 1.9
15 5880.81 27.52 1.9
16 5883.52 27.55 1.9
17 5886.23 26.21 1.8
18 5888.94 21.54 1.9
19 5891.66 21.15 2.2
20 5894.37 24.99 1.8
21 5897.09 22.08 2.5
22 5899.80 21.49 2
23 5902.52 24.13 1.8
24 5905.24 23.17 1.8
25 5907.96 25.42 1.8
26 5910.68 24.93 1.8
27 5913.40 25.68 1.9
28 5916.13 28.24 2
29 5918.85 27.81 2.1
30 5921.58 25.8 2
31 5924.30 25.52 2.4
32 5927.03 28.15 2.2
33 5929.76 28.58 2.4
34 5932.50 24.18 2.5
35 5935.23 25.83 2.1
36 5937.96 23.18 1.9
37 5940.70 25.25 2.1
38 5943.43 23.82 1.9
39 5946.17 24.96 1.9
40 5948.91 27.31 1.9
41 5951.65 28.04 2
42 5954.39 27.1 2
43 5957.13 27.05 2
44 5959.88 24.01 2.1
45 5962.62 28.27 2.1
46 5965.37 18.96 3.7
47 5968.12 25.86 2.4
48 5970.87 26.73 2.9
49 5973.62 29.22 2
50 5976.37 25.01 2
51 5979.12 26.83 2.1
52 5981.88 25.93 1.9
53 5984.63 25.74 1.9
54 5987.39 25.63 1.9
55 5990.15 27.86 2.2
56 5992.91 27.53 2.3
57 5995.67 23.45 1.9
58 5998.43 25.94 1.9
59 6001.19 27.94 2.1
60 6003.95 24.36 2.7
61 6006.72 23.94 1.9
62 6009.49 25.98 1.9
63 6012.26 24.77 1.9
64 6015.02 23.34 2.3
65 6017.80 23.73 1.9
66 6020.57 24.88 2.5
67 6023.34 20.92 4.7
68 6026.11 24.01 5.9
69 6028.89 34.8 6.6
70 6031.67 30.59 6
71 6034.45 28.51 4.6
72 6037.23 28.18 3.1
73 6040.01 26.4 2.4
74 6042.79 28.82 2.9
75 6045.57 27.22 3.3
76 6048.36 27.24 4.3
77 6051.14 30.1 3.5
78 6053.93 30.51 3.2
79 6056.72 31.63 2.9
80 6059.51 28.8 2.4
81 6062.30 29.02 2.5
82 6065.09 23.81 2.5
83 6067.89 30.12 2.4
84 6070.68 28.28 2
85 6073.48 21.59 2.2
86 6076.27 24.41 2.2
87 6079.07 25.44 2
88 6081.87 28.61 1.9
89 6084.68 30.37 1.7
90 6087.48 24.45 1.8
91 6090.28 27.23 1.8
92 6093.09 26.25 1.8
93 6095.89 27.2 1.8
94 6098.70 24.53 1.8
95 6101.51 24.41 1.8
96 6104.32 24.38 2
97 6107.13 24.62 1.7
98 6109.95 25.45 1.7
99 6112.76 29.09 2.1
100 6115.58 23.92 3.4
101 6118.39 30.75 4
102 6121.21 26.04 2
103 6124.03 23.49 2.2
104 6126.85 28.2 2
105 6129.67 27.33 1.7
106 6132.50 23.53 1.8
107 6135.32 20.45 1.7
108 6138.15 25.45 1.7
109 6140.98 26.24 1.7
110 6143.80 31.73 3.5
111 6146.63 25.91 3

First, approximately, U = 24.9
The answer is 2.49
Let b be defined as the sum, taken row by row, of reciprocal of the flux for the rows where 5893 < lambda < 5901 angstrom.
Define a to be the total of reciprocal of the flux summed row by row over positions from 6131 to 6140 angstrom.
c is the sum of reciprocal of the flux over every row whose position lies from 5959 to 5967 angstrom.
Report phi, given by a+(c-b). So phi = 0.13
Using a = 0.131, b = 0.132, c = 0.130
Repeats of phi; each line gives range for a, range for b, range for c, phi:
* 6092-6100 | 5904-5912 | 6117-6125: 0.11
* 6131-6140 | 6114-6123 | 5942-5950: 0.14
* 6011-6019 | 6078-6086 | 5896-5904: 0.15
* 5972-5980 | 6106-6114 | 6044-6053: 0.10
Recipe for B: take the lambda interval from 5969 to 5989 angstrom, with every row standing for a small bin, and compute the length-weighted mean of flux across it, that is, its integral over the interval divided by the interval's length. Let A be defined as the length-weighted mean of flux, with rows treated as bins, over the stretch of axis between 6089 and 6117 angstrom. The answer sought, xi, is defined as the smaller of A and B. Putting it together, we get 25.7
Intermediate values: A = 25.7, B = 26.4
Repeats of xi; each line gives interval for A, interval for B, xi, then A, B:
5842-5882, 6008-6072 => 27.2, 27.2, 27.5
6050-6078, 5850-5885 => 27.2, 27.8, 27.2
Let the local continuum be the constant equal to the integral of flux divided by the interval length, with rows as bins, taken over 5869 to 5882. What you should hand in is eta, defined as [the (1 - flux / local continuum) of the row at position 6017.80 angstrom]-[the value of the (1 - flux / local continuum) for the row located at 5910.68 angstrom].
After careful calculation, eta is 0.05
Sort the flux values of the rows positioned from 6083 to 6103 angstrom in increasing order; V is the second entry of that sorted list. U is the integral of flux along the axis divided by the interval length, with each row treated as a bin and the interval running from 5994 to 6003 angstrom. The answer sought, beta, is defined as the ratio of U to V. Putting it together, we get 1.05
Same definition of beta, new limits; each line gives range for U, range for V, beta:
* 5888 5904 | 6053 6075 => 0.95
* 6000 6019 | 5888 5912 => 1.16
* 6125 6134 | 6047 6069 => 0.96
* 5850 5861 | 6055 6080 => 1.15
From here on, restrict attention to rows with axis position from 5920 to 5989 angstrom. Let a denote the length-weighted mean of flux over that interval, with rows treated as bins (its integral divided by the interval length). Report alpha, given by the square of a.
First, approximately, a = 25.9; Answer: 670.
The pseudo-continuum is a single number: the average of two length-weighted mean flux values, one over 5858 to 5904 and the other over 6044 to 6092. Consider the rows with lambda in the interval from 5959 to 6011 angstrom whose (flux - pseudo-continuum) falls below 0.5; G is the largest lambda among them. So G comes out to 6009.49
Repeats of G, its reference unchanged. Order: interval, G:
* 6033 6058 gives 6040.01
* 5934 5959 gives 5946.17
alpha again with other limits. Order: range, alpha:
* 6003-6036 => 668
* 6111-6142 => 668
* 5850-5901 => 669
